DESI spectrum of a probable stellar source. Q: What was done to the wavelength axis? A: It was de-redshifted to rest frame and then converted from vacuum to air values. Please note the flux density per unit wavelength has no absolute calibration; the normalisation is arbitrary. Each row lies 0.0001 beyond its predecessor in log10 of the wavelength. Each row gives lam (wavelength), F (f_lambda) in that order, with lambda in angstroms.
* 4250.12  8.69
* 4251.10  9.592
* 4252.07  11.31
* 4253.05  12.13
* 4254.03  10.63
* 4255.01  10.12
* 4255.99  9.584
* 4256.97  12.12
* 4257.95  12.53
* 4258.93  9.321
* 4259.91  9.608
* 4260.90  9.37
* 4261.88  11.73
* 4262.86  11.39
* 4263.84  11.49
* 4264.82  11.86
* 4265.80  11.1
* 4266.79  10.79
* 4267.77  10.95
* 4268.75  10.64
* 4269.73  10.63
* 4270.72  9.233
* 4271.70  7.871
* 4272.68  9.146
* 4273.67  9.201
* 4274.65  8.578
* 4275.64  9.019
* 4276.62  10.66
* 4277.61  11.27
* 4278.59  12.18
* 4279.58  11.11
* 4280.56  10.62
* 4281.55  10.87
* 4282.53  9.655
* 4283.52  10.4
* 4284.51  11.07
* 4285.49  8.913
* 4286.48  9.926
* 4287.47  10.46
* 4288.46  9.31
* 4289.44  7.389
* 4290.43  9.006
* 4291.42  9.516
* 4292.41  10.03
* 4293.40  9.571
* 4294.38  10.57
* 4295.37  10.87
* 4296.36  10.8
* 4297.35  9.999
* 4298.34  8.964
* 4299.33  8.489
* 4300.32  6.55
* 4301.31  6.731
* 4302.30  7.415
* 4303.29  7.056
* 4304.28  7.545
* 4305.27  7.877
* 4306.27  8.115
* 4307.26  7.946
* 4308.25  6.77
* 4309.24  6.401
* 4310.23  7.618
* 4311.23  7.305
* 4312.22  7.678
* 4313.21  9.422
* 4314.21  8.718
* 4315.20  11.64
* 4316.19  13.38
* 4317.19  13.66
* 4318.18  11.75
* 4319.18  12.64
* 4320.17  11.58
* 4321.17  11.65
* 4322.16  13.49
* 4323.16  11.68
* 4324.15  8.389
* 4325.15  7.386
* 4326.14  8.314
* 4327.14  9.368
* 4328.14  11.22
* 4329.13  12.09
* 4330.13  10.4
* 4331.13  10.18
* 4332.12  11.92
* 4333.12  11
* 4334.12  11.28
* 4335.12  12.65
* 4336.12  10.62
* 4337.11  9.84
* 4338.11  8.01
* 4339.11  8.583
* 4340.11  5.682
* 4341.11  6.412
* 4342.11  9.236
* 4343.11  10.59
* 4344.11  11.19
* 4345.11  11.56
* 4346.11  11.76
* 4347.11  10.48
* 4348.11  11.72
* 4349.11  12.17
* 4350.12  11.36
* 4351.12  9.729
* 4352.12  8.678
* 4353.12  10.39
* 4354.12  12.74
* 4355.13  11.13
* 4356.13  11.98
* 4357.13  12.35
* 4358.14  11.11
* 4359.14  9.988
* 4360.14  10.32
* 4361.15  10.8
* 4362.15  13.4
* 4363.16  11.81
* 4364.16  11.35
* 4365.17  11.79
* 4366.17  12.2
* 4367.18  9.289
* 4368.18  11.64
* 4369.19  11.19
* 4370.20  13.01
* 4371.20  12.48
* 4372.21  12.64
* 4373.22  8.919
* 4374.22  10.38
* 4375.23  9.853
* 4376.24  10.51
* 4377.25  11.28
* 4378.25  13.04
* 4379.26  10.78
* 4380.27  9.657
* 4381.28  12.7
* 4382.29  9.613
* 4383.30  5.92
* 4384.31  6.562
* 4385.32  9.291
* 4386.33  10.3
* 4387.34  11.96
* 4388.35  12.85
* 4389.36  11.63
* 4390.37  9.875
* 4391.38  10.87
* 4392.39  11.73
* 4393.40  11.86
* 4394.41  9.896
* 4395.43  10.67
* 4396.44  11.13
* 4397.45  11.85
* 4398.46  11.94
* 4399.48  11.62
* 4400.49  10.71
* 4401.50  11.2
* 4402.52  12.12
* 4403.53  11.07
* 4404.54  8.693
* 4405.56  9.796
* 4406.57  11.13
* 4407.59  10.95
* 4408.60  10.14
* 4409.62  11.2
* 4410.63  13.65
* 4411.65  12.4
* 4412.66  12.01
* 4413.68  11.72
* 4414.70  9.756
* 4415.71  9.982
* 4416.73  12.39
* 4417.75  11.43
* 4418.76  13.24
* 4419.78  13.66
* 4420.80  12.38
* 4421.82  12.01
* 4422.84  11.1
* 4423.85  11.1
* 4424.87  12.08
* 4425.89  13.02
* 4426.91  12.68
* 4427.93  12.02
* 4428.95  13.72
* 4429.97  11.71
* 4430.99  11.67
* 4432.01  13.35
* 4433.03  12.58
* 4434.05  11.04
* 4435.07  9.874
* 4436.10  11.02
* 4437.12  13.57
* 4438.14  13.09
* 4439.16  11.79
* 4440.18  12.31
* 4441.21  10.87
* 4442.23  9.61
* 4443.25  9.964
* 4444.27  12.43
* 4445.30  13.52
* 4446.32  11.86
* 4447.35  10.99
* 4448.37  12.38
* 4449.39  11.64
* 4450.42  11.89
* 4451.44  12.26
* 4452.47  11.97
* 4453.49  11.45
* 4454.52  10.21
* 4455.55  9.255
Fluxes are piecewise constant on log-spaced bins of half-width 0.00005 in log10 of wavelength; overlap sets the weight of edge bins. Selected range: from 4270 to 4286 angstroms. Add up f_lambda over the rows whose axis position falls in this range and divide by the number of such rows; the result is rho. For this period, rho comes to 10.0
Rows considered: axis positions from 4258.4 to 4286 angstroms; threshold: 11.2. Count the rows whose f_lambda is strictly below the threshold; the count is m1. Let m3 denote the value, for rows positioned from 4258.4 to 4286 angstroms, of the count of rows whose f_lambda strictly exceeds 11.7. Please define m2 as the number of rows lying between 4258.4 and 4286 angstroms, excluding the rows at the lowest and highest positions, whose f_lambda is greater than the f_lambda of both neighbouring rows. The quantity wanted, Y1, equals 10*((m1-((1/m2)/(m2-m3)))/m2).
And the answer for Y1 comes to 27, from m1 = 22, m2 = 8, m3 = 3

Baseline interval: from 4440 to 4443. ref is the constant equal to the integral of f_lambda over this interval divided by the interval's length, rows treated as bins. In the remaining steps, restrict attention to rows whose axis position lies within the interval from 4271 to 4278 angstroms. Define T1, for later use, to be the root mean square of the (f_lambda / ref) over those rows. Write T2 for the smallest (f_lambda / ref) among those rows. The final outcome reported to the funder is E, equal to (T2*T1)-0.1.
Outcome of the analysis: 0.6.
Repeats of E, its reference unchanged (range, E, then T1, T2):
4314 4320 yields 0.8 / 1.13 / 0.82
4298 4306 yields 0.3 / 0.71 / 0.61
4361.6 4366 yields 1.1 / 1.13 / 1.06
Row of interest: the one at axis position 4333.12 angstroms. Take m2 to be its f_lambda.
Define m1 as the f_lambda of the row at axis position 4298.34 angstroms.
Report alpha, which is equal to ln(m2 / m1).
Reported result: 0.20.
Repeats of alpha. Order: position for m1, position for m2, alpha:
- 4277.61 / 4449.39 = 0.03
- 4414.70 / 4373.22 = -0.09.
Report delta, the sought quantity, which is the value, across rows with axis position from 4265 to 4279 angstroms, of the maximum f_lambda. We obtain 12.18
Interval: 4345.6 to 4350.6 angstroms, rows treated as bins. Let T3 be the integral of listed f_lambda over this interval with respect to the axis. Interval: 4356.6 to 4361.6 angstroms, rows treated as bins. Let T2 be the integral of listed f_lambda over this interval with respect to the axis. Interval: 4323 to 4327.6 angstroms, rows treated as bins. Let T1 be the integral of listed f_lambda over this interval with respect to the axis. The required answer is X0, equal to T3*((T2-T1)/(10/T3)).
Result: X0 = 4598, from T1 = 41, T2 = 55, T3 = 57.4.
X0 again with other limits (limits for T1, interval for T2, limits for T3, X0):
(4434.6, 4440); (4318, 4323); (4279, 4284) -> -919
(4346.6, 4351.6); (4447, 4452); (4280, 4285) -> 1078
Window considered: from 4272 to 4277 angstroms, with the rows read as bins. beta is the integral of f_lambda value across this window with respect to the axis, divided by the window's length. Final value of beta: 9.2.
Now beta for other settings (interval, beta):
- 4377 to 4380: 11.6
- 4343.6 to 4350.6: 11.5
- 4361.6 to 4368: 11.6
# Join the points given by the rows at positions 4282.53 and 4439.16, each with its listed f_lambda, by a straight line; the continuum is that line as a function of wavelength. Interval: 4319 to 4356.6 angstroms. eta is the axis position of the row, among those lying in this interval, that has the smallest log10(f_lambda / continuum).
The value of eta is 4340.11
